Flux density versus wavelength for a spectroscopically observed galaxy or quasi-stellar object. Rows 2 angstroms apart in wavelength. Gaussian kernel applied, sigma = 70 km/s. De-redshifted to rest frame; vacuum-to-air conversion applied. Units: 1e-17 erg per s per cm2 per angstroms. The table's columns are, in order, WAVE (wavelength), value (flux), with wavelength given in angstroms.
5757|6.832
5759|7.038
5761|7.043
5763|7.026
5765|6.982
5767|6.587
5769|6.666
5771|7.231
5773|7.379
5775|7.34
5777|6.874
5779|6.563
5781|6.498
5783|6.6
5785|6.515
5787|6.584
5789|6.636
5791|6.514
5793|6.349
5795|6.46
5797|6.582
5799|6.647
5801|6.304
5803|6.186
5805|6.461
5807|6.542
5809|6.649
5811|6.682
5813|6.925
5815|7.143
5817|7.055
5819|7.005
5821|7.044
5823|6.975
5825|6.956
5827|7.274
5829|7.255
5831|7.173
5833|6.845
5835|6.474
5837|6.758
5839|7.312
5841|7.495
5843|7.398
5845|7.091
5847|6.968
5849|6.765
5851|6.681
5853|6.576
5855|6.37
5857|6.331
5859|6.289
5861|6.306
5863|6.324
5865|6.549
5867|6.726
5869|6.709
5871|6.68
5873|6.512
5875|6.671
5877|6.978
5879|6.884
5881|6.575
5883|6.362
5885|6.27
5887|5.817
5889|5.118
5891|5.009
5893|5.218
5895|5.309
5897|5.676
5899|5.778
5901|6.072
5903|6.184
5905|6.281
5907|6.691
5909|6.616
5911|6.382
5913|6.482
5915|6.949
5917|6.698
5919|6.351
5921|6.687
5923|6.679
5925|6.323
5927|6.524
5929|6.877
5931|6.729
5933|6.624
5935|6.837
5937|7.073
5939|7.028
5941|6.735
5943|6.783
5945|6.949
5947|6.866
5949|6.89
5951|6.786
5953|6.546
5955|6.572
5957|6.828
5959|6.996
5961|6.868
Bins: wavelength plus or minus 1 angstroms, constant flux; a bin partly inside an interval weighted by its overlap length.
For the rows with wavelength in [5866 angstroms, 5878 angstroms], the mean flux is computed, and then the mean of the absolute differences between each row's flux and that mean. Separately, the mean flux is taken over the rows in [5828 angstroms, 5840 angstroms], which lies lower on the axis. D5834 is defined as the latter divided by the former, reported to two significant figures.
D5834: 75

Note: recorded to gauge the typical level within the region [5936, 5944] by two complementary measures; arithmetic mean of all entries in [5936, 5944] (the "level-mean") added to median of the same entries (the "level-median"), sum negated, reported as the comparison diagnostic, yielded -13.8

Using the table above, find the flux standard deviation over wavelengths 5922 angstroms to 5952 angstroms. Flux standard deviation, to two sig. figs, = 0.19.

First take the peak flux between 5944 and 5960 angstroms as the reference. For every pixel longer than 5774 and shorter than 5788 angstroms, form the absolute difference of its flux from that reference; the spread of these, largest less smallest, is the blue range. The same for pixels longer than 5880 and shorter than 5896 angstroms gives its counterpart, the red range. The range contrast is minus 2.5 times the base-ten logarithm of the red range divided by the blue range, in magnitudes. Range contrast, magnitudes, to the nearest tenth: -1.5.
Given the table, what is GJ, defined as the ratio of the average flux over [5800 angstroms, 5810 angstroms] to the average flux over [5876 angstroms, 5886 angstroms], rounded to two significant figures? 0.97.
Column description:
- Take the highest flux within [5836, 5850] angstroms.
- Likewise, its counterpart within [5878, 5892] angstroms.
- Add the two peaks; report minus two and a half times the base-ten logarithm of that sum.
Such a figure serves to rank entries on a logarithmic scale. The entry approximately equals -2.89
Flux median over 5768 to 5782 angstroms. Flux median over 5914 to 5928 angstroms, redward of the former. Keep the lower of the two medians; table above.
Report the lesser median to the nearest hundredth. 6.68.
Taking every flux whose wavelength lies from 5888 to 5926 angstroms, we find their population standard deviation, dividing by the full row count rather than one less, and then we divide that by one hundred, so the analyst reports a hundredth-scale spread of 0.0059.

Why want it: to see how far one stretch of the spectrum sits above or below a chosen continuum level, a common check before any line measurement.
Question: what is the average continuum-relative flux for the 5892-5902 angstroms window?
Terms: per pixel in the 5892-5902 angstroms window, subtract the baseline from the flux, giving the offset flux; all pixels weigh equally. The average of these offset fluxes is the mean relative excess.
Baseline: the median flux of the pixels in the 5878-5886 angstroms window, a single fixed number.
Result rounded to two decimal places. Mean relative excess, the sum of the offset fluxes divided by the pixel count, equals -0.86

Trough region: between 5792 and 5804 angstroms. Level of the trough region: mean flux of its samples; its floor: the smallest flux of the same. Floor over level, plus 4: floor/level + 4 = 4.96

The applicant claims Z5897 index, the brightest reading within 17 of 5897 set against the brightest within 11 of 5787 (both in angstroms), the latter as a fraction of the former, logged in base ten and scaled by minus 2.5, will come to -0.03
